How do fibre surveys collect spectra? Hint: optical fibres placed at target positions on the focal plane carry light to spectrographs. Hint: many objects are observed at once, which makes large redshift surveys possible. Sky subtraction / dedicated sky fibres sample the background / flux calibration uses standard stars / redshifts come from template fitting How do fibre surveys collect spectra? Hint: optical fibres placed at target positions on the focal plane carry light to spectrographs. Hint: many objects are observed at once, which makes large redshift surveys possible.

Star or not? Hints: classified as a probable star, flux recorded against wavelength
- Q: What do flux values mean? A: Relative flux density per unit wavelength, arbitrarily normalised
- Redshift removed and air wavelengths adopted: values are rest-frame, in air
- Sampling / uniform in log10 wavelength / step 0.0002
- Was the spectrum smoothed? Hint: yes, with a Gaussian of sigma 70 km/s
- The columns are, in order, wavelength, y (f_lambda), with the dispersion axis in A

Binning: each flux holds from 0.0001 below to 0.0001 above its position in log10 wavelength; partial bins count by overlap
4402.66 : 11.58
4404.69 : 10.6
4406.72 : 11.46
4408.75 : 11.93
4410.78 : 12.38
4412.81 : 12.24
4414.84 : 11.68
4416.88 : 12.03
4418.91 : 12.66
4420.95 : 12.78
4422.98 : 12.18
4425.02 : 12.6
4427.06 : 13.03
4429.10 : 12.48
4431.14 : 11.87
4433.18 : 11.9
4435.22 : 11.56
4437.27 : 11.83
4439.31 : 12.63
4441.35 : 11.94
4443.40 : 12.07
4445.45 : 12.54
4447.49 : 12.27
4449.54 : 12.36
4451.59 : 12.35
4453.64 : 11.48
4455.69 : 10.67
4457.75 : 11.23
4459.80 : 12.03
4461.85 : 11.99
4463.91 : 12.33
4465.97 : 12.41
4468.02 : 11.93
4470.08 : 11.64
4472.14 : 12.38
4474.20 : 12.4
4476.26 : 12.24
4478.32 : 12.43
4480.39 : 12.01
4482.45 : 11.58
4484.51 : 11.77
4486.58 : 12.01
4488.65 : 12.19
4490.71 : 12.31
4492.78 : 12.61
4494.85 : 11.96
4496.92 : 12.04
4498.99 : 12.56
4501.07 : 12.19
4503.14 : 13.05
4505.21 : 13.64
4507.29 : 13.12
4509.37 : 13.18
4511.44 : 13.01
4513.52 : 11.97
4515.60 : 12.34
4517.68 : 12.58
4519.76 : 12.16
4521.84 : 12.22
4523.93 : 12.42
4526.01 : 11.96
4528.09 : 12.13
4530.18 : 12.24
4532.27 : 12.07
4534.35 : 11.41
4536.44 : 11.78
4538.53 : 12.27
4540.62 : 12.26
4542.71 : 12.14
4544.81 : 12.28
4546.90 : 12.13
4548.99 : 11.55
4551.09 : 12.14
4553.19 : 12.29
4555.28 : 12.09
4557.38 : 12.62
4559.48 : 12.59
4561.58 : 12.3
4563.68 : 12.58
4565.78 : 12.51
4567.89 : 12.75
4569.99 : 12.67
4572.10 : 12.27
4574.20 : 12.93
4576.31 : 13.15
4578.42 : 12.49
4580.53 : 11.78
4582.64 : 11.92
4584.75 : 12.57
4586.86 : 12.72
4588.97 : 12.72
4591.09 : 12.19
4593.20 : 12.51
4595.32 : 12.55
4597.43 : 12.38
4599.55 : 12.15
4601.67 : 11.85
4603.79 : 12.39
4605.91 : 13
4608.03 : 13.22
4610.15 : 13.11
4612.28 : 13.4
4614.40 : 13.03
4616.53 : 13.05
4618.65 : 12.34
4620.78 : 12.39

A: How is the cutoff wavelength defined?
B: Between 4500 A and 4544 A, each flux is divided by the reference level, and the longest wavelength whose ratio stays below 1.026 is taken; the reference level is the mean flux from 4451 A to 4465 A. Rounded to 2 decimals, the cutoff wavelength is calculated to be 4536.44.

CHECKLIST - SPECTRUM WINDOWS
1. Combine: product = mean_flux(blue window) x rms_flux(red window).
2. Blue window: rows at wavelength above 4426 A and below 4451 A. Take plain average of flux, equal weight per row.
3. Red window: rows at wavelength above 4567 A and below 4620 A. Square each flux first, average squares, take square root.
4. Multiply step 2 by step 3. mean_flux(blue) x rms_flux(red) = 154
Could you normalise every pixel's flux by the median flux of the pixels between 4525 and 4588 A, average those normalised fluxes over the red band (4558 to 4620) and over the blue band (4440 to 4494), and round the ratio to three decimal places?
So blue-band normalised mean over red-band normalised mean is 0.957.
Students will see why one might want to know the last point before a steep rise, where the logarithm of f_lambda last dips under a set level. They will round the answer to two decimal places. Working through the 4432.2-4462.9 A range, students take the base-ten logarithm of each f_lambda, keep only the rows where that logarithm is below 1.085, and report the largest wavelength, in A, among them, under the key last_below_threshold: 4461.85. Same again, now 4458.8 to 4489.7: 4486.58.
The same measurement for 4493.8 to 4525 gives 4519.76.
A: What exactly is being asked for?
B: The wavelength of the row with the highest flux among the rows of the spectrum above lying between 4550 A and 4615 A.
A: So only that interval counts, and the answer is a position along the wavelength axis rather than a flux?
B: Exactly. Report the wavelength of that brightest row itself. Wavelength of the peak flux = 4612.28 A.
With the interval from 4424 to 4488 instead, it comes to 4427.06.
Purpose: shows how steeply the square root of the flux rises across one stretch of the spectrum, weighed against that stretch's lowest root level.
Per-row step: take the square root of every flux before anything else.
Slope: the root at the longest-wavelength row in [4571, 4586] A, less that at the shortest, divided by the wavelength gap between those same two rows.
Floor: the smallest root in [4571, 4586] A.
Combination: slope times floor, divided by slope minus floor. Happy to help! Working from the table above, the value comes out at -0.003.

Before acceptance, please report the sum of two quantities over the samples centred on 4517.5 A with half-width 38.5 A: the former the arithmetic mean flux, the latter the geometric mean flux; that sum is 24.5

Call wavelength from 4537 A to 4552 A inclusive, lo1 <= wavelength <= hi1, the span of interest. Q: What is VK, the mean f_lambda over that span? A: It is 12.1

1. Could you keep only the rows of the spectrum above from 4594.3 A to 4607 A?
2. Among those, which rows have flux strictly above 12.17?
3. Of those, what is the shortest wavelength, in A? 4595.32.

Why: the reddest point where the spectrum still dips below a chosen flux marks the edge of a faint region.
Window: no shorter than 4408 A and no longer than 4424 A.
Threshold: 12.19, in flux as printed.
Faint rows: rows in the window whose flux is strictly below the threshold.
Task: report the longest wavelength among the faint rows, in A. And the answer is 4422.98 A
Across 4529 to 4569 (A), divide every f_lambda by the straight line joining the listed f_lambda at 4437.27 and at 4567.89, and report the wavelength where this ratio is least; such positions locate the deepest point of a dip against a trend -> 4534.35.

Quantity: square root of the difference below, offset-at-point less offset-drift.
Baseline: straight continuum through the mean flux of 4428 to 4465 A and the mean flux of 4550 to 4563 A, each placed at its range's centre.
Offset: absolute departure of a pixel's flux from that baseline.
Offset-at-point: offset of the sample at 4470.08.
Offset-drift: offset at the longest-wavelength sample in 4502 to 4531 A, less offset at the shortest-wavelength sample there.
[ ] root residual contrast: 1.1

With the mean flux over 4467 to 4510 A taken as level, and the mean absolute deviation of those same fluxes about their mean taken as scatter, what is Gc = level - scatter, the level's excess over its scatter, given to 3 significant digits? 11.9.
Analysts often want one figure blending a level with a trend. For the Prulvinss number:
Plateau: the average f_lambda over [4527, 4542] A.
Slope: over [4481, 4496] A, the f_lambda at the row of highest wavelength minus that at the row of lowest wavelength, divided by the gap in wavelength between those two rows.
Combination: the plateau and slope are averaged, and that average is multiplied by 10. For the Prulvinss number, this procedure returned 60.3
